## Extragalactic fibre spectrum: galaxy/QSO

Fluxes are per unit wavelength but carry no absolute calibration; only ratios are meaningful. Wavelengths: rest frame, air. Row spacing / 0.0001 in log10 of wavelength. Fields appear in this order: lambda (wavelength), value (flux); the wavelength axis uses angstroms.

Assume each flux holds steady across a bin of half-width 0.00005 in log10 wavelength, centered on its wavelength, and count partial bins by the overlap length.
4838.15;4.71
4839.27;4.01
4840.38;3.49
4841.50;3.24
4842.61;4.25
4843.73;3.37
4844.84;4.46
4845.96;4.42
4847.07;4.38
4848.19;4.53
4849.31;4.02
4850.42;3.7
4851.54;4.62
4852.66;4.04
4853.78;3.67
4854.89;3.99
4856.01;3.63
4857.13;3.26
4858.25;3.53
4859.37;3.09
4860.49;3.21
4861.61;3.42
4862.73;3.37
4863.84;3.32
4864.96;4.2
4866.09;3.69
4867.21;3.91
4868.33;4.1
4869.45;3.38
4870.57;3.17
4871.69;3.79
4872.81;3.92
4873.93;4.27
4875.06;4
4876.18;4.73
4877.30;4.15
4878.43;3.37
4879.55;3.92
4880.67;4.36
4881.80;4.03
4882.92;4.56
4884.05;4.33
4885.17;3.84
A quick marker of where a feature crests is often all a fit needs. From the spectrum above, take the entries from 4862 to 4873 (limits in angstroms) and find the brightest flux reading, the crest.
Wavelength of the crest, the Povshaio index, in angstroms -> 4864.96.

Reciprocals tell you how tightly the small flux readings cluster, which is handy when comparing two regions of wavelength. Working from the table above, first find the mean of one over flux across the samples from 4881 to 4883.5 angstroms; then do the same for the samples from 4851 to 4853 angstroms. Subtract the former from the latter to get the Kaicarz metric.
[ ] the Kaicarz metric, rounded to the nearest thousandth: -0.002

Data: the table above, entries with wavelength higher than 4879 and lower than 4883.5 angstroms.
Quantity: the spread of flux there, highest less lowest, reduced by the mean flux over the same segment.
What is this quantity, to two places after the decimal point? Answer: -3.58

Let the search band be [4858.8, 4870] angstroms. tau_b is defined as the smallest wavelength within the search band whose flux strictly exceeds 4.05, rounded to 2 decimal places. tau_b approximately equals 4864.96 angstroms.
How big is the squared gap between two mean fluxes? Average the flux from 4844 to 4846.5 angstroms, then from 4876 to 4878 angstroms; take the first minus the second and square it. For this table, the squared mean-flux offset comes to 0.000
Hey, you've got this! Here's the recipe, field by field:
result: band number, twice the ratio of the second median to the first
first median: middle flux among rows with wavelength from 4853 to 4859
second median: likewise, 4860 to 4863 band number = 1.9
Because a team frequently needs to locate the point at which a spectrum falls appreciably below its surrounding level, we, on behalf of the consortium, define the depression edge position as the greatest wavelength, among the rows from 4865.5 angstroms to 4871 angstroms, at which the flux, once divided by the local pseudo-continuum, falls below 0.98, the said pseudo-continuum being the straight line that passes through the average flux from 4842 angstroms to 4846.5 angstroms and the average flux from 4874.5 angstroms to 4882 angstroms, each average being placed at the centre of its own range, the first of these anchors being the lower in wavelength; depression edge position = 4870.57 angstroms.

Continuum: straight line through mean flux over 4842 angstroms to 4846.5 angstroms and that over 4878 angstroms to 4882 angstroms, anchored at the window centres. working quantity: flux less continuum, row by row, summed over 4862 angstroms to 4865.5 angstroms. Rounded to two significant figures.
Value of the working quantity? -1.1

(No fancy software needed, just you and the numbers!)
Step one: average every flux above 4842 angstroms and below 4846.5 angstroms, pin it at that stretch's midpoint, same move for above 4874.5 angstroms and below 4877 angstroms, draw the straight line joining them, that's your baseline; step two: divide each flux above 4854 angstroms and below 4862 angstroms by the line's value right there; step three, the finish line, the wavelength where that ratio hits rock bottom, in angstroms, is 4859.37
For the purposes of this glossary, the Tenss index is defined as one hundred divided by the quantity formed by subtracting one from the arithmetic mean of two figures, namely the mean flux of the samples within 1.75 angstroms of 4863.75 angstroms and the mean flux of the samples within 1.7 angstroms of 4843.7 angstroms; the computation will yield 35.4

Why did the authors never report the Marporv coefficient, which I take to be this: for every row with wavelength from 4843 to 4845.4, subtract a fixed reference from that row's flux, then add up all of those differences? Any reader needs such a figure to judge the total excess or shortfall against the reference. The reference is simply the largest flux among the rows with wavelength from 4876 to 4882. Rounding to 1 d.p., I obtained -1.6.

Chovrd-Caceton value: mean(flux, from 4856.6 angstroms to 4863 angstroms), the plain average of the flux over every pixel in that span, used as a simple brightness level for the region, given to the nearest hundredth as 3.31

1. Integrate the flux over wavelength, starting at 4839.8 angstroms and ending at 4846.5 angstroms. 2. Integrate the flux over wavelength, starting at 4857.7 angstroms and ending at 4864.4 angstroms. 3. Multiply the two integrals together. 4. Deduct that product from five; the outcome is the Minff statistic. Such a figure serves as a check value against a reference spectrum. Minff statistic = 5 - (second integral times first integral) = -573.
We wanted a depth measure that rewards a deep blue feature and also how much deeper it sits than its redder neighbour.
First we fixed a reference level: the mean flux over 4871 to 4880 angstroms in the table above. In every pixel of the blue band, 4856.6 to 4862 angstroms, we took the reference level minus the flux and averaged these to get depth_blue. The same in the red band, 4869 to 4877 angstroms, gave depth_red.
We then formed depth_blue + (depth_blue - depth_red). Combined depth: 1.3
